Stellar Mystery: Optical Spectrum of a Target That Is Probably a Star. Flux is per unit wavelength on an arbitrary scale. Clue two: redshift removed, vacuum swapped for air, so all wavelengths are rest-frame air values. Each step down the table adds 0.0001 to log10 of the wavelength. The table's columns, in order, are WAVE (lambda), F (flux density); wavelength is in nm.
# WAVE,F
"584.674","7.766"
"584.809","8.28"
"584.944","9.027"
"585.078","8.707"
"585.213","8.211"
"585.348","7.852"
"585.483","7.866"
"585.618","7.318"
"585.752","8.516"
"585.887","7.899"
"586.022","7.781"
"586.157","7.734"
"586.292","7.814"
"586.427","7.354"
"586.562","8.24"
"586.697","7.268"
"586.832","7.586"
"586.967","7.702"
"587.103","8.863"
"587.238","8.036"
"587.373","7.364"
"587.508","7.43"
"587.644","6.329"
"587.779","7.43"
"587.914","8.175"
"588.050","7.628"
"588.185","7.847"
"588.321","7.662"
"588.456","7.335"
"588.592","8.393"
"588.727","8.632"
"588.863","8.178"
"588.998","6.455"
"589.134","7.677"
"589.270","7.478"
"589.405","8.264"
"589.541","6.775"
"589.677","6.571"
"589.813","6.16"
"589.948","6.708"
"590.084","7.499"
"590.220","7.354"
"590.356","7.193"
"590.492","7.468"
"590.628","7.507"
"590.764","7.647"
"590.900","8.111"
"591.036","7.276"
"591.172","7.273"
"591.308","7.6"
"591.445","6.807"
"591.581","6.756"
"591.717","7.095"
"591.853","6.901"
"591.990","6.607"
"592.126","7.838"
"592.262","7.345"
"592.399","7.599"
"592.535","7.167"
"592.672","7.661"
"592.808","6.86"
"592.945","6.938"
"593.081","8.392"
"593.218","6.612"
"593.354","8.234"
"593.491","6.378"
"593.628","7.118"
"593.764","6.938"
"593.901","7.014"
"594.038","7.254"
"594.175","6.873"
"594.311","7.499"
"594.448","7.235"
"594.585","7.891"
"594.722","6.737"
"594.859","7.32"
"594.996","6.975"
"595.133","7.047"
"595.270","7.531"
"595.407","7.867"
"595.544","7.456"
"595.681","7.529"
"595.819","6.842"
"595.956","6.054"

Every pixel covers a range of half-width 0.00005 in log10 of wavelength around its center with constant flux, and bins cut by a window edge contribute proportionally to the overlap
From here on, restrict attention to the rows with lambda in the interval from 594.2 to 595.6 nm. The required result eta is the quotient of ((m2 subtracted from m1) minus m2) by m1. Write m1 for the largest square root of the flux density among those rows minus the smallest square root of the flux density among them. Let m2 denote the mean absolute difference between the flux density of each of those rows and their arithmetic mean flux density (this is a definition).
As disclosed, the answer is -1.7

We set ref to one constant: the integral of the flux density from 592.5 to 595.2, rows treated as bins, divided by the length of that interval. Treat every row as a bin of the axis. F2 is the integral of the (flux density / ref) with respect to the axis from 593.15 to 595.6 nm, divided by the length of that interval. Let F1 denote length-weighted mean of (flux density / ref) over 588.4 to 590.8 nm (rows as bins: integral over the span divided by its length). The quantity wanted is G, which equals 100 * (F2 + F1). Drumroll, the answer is 203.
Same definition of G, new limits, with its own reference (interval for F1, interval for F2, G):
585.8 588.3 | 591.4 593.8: 207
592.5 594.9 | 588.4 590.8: 203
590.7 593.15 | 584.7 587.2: 213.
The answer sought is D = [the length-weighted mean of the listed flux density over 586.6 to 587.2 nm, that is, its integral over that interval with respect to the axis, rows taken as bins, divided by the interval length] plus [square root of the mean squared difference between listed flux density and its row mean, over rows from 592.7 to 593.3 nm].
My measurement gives 8.6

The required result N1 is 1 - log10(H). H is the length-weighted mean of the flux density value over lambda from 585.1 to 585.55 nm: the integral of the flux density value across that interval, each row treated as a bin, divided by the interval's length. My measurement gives 0.095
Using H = 8.04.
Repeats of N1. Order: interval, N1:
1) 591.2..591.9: 0.152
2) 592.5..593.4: 0.131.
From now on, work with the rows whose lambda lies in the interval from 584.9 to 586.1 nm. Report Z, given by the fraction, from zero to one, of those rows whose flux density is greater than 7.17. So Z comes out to 1.0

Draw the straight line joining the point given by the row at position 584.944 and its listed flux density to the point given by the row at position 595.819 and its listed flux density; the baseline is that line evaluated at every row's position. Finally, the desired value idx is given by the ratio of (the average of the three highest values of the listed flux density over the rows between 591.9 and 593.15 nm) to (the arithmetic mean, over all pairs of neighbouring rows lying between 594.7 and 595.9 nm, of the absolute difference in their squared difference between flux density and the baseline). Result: 30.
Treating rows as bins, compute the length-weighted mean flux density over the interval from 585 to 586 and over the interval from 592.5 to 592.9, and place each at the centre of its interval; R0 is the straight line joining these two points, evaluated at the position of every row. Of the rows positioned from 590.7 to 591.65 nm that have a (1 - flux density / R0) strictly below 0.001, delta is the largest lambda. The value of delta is 591.308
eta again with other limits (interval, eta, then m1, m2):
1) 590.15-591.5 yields -1.0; 0.24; 0.24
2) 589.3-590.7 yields -1.4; 0.39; 0.48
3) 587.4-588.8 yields -1.2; 0.42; 0.46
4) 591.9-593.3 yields -1.8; 0.33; 0.47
